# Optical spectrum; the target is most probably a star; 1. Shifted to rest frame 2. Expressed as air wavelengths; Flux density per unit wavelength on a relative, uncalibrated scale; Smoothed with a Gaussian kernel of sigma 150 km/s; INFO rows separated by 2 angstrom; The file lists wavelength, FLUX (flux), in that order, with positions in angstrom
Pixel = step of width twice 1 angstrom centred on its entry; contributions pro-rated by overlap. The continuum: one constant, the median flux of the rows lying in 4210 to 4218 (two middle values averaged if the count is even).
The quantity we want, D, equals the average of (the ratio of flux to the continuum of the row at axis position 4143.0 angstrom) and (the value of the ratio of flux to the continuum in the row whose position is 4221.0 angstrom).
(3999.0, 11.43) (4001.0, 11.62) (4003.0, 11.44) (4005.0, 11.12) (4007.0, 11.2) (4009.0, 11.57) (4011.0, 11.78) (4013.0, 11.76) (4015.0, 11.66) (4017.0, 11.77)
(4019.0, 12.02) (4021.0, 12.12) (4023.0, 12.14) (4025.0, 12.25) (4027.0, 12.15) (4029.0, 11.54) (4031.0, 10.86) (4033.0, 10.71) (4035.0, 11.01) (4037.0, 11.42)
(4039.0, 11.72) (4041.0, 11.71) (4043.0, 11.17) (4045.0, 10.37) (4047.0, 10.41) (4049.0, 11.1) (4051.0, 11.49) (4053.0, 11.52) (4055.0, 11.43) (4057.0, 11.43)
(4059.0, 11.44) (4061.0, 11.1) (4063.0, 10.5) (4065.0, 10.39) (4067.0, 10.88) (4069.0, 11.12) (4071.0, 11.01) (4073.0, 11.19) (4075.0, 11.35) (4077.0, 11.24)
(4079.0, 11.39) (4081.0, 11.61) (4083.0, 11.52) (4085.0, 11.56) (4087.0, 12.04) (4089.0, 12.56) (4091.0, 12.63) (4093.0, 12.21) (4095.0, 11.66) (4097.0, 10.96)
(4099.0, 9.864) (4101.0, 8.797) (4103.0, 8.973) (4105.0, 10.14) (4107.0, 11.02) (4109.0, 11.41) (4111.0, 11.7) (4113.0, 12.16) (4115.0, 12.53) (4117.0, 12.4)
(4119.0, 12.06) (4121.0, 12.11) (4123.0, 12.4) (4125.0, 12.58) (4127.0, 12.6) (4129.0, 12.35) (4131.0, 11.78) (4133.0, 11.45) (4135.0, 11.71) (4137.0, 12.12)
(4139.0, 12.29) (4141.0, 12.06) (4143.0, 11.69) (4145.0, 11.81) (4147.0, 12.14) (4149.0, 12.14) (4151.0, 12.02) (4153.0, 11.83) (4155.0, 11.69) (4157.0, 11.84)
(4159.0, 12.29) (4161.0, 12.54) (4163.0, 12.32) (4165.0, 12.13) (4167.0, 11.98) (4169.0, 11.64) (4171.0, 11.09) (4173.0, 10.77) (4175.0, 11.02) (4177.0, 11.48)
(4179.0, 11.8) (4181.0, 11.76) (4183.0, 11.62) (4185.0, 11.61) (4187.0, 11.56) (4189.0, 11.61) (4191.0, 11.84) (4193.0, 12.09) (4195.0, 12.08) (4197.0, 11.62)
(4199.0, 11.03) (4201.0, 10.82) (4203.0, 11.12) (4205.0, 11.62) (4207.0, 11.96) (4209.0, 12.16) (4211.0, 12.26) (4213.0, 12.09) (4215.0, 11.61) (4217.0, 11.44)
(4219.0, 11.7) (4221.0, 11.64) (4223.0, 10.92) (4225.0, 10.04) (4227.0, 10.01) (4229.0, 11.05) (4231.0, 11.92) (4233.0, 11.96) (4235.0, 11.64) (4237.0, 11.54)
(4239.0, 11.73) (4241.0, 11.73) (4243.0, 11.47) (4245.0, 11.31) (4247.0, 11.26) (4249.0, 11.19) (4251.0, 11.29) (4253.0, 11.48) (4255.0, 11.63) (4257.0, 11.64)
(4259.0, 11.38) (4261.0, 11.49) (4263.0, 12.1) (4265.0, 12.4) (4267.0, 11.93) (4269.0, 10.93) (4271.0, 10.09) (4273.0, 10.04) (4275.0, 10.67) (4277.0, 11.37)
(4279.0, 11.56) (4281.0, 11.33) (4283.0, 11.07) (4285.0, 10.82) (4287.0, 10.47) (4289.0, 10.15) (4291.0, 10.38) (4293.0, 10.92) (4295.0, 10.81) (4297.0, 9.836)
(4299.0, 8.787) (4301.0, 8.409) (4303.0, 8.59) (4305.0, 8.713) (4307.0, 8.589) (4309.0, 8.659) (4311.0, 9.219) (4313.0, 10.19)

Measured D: 0.984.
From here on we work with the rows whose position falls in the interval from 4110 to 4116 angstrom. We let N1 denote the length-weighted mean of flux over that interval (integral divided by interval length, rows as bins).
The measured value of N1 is 12.1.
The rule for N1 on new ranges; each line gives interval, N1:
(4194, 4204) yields 11.3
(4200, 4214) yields 11.7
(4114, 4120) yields 12.3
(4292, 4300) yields 10.1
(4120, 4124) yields 12.3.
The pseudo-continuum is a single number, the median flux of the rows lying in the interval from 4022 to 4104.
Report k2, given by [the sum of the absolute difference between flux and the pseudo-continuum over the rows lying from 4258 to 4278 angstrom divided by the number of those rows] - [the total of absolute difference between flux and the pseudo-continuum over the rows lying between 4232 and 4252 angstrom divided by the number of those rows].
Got 0.4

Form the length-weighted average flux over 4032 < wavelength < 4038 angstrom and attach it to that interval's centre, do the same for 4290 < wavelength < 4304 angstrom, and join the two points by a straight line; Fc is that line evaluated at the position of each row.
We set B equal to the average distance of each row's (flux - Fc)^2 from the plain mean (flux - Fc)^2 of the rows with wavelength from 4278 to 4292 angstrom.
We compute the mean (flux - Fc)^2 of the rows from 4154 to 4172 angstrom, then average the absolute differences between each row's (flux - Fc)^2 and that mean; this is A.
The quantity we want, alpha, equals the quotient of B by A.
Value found 0.9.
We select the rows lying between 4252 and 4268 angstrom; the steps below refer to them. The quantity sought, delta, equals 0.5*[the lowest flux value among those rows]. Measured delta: 5.69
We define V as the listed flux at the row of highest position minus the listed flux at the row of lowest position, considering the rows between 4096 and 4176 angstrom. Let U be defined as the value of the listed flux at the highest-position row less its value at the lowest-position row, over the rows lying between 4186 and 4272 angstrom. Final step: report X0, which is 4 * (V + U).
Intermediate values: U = -1.5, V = 0.06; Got -5.6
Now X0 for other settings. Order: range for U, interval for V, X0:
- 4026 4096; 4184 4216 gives -2.0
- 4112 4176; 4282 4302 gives -15.2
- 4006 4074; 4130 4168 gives 0.8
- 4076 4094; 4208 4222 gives 1.8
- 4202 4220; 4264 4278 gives -1.8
